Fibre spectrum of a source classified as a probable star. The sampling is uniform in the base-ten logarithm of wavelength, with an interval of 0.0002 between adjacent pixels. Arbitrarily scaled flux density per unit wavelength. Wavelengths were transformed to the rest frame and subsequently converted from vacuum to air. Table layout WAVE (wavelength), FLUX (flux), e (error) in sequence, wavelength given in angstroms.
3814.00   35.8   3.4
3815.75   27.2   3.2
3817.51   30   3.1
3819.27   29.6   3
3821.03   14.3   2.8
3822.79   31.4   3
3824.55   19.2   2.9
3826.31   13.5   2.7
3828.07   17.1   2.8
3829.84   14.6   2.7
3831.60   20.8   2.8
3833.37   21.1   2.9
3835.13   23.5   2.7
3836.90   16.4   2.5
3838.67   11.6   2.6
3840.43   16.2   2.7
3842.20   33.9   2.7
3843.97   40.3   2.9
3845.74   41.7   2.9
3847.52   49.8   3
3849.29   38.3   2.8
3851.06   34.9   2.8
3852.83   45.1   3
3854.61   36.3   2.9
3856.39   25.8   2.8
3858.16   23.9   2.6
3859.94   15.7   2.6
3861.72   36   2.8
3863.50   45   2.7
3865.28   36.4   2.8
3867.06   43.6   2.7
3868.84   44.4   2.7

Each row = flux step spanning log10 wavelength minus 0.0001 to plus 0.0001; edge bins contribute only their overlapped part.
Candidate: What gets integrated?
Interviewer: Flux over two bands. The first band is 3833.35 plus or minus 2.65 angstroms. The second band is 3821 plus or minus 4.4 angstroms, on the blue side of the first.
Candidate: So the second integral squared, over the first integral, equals 416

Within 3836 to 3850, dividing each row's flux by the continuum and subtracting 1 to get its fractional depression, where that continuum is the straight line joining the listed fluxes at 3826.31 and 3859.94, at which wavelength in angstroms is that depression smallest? 3838.67 angstroms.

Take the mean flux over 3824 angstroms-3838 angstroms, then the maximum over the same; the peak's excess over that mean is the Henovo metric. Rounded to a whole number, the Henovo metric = 5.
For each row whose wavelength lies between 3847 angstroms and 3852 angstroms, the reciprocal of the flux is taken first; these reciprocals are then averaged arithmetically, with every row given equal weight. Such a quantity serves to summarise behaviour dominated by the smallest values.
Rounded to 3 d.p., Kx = 0.025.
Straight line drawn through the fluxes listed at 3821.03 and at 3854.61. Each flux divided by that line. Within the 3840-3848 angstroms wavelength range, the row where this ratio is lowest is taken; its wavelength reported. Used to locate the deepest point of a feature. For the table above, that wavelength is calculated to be 3840.43 angstroms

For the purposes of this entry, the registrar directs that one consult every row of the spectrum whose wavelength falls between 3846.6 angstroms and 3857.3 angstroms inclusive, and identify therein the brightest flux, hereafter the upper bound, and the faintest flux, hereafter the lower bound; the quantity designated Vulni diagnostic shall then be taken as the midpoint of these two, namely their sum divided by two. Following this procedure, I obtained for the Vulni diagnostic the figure 38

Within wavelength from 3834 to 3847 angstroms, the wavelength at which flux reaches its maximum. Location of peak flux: 3845.74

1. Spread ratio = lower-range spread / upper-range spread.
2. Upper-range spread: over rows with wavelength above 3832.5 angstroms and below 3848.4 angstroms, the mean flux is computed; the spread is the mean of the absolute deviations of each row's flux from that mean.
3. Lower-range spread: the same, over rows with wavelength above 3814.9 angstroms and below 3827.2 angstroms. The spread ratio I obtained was 0.58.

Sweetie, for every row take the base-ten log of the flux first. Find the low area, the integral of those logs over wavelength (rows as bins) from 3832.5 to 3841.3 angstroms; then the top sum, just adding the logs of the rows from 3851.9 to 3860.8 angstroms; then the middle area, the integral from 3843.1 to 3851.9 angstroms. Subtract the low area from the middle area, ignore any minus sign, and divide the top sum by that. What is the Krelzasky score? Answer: 2.2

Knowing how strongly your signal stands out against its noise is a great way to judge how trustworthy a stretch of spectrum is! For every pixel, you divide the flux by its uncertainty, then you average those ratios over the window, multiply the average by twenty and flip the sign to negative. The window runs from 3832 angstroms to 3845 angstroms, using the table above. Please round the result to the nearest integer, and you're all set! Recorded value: -170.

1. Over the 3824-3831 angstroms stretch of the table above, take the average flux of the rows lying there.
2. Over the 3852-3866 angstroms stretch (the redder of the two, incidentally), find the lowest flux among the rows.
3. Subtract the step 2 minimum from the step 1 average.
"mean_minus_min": 0.4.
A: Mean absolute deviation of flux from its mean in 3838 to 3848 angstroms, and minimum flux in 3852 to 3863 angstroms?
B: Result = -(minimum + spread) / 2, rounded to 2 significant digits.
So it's -14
